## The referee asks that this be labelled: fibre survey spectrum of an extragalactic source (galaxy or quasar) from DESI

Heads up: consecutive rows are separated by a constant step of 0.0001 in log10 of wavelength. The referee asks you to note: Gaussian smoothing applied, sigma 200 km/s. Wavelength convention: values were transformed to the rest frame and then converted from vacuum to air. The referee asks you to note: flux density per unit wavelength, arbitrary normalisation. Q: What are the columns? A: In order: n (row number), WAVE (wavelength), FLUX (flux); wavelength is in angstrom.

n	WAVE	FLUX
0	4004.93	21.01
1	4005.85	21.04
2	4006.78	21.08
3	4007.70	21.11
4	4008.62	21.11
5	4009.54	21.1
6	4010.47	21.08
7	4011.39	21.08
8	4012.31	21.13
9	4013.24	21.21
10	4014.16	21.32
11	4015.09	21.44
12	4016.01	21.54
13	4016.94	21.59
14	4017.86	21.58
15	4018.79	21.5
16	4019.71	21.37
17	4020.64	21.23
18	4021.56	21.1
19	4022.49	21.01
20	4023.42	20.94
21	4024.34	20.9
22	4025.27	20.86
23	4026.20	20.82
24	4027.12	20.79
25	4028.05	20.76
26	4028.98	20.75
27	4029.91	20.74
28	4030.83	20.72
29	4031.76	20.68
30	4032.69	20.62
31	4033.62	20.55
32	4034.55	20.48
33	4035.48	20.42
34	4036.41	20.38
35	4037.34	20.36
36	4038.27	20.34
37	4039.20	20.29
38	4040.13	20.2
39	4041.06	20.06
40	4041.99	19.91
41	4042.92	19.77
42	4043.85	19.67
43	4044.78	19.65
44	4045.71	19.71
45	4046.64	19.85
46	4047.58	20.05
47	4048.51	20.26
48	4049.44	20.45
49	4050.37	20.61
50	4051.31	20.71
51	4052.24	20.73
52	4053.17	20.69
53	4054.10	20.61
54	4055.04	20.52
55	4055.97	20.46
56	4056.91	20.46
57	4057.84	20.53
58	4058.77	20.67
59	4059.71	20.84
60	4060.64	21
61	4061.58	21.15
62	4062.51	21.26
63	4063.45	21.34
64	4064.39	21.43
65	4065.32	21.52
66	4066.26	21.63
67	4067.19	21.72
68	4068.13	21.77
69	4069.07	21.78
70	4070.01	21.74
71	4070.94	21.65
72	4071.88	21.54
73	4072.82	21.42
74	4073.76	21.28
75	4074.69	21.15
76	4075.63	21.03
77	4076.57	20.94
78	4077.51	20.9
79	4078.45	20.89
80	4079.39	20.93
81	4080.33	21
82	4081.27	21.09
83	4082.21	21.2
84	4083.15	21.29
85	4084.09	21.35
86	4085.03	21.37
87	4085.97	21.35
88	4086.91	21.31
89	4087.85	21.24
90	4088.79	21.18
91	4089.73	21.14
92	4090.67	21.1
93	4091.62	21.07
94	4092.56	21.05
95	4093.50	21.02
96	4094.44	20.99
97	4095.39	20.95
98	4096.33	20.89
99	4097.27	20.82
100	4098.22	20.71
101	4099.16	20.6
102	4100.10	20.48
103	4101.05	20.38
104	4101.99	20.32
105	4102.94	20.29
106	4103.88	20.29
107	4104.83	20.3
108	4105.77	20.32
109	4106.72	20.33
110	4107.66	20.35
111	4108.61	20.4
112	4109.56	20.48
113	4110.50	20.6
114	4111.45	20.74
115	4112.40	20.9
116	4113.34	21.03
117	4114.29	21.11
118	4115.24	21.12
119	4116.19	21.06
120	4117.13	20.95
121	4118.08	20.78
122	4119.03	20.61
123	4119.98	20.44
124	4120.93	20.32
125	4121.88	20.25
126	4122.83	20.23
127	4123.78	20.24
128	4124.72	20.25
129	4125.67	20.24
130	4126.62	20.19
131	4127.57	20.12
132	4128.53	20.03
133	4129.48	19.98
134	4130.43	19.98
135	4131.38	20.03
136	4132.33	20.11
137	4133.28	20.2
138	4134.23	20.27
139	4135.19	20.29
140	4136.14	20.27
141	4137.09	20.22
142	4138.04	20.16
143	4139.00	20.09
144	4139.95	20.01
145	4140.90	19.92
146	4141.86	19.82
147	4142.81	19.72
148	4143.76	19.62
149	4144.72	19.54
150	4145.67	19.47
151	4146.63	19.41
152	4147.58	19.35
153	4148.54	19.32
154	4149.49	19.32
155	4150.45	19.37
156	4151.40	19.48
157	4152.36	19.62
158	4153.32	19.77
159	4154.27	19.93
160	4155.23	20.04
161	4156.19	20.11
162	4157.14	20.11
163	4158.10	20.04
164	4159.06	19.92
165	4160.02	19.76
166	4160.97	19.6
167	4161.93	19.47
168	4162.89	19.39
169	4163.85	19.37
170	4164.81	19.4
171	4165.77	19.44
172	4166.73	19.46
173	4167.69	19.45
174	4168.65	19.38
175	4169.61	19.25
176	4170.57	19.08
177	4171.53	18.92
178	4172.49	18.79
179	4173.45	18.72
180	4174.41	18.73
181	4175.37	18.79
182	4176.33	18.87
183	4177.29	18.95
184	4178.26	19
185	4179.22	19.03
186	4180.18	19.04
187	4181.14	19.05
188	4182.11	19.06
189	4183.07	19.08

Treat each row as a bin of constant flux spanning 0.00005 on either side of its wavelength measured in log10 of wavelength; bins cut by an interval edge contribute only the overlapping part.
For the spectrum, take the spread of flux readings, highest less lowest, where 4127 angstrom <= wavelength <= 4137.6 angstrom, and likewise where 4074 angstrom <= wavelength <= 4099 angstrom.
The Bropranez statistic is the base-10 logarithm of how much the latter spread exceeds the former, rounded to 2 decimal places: -0.46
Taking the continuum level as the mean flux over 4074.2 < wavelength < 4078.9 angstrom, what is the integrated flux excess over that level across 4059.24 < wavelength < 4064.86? 1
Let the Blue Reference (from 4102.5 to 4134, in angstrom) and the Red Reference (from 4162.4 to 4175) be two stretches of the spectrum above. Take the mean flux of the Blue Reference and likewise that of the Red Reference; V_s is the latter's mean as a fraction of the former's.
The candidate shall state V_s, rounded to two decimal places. 0.94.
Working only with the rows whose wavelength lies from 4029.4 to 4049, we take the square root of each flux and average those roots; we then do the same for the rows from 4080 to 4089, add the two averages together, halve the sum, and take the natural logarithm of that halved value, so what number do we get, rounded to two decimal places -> 1.52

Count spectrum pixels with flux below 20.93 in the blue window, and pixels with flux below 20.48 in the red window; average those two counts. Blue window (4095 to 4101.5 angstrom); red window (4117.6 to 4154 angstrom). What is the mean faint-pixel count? 21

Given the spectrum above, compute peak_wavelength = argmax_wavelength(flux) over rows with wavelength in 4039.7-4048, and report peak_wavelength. 4040.13 angstrom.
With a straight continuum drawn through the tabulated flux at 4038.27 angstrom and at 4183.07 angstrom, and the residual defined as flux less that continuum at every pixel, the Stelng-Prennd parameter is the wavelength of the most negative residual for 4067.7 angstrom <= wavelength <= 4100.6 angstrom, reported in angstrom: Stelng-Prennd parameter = 4100.10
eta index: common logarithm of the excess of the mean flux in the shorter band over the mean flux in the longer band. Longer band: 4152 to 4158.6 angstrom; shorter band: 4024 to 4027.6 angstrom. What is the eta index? -0.05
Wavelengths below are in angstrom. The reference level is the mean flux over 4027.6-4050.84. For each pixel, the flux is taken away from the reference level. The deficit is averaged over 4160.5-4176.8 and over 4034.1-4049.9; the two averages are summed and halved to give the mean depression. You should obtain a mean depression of 0.6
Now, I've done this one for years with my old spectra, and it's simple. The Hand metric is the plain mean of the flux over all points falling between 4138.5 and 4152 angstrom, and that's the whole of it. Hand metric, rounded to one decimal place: 19.6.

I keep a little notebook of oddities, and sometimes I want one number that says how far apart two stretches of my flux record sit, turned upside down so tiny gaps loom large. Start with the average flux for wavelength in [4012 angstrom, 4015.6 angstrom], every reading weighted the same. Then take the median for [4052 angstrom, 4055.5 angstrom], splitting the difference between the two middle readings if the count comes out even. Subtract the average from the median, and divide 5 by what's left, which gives -8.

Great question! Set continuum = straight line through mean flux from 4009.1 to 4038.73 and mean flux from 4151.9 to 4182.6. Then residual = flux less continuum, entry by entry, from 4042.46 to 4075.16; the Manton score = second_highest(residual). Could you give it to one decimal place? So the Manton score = 1.3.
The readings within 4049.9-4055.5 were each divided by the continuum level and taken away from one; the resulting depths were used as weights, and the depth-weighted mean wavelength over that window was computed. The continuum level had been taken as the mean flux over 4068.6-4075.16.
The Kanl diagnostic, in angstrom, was 4052.8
